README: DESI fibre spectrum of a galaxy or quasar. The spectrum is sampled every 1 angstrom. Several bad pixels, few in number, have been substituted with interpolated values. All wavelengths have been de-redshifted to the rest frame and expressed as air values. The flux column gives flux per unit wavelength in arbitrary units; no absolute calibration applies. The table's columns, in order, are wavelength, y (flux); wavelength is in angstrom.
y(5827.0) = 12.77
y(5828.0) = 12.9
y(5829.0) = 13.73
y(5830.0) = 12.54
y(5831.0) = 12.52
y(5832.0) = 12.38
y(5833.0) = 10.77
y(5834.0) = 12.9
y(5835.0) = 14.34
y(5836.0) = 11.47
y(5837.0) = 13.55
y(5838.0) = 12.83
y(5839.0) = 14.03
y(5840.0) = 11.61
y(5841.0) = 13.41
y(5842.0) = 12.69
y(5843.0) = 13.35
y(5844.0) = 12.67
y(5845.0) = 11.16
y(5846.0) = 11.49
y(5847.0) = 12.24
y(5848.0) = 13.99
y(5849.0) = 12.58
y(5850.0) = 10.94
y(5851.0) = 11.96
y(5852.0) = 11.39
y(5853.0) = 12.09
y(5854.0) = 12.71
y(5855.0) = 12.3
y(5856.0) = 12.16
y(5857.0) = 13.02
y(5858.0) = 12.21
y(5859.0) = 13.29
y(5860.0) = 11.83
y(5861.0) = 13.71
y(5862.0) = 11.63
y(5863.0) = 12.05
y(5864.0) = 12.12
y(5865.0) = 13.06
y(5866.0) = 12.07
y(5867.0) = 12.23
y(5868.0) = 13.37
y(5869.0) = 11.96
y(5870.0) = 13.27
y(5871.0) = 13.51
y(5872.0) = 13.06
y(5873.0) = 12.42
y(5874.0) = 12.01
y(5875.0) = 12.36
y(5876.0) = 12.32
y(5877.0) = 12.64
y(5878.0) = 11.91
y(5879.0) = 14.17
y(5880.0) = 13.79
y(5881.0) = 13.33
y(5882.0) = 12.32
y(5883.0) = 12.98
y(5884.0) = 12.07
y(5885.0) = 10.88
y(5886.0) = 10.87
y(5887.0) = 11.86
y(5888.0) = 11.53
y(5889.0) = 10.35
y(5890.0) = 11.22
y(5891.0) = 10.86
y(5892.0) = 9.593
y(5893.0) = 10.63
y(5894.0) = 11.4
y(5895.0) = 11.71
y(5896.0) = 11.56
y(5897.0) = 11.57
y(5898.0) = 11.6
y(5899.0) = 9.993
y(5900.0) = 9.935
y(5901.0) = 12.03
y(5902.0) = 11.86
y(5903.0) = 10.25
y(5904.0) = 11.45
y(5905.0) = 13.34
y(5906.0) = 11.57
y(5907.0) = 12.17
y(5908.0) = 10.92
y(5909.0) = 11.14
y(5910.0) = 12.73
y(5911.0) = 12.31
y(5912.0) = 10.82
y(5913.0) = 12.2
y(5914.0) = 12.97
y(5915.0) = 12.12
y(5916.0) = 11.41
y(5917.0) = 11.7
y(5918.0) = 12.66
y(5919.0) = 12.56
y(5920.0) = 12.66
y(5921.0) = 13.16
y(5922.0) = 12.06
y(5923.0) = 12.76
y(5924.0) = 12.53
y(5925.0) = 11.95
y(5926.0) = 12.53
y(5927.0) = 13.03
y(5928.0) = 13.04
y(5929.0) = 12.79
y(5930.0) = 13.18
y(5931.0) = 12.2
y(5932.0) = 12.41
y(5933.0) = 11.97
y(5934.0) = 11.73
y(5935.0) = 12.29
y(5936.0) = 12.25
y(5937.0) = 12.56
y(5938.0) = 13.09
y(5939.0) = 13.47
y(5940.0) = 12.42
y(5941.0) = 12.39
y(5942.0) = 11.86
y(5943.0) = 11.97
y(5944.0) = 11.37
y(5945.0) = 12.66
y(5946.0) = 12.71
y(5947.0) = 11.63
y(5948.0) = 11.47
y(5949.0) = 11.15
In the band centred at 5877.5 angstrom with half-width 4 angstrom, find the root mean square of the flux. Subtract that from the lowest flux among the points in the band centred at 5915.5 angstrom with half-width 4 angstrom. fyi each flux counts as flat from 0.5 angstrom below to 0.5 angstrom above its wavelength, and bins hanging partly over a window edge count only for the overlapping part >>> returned -2.0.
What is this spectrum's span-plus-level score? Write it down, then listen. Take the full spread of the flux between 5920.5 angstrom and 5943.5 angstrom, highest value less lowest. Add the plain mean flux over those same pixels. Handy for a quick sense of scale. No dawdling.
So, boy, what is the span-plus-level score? 14.2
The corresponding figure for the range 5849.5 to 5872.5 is 15.2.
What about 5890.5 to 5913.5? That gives 15.1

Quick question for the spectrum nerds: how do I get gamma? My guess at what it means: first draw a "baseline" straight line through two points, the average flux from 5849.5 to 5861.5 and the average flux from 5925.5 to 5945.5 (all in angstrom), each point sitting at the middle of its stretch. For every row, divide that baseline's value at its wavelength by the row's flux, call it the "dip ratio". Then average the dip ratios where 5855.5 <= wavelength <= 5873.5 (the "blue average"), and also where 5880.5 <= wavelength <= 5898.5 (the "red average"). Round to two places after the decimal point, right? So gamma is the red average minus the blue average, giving 0.11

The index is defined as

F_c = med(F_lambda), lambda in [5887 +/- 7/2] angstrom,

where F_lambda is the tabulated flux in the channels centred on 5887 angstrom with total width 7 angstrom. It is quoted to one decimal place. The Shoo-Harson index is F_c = 11.2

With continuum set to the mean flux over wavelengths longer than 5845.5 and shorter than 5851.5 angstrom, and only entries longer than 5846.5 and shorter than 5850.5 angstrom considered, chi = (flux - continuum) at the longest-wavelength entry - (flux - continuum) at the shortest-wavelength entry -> -1.3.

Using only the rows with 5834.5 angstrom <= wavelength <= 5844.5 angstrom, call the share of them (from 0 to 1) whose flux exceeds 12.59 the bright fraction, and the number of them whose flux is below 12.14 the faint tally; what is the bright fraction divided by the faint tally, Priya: 0.40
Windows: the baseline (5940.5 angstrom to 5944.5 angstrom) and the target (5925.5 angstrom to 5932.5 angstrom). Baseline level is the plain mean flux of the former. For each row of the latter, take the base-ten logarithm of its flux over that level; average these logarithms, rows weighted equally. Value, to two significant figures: 0.030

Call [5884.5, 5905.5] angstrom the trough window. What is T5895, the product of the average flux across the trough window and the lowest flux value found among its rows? 107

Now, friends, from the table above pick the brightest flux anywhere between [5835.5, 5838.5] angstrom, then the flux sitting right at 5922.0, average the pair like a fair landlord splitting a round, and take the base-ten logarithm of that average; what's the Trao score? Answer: 1.107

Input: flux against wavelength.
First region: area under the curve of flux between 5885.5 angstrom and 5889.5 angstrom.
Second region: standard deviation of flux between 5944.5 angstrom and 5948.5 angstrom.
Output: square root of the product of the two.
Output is 5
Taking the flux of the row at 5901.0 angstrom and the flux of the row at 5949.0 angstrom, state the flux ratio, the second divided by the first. 0.93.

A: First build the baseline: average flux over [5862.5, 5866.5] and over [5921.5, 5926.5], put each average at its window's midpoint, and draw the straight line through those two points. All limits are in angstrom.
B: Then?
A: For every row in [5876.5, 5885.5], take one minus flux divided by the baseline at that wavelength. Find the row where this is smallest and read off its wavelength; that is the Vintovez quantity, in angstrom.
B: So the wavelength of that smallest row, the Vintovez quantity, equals 5879.0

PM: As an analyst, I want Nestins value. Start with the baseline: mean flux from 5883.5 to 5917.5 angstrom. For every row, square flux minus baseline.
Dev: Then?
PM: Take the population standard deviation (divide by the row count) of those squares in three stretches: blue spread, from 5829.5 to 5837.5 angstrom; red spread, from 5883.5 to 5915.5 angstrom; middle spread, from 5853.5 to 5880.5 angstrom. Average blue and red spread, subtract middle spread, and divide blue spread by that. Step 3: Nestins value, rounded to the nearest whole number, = -20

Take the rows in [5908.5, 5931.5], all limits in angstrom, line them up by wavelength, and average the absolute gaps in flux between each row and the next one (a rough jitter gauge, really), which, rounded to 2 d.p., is 0.66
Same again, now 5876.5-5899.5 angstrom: 0.75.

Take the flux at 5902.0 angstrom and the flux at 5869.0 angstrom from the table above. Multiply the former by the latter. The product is 142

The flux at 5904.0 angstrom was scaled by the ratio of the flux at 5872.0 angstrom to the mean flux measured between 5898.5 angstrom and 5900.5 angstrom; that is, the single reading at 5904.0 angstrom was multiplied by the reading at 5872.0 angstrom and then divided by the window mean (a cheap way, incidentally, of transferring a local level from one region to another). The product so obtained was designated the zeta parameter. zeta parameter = 15.0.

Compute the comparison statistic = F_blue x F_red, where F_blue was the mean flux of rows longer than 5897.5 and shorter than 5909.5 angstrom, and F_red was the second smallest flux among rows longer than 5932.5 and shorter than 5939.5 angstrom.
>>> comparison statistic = 136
